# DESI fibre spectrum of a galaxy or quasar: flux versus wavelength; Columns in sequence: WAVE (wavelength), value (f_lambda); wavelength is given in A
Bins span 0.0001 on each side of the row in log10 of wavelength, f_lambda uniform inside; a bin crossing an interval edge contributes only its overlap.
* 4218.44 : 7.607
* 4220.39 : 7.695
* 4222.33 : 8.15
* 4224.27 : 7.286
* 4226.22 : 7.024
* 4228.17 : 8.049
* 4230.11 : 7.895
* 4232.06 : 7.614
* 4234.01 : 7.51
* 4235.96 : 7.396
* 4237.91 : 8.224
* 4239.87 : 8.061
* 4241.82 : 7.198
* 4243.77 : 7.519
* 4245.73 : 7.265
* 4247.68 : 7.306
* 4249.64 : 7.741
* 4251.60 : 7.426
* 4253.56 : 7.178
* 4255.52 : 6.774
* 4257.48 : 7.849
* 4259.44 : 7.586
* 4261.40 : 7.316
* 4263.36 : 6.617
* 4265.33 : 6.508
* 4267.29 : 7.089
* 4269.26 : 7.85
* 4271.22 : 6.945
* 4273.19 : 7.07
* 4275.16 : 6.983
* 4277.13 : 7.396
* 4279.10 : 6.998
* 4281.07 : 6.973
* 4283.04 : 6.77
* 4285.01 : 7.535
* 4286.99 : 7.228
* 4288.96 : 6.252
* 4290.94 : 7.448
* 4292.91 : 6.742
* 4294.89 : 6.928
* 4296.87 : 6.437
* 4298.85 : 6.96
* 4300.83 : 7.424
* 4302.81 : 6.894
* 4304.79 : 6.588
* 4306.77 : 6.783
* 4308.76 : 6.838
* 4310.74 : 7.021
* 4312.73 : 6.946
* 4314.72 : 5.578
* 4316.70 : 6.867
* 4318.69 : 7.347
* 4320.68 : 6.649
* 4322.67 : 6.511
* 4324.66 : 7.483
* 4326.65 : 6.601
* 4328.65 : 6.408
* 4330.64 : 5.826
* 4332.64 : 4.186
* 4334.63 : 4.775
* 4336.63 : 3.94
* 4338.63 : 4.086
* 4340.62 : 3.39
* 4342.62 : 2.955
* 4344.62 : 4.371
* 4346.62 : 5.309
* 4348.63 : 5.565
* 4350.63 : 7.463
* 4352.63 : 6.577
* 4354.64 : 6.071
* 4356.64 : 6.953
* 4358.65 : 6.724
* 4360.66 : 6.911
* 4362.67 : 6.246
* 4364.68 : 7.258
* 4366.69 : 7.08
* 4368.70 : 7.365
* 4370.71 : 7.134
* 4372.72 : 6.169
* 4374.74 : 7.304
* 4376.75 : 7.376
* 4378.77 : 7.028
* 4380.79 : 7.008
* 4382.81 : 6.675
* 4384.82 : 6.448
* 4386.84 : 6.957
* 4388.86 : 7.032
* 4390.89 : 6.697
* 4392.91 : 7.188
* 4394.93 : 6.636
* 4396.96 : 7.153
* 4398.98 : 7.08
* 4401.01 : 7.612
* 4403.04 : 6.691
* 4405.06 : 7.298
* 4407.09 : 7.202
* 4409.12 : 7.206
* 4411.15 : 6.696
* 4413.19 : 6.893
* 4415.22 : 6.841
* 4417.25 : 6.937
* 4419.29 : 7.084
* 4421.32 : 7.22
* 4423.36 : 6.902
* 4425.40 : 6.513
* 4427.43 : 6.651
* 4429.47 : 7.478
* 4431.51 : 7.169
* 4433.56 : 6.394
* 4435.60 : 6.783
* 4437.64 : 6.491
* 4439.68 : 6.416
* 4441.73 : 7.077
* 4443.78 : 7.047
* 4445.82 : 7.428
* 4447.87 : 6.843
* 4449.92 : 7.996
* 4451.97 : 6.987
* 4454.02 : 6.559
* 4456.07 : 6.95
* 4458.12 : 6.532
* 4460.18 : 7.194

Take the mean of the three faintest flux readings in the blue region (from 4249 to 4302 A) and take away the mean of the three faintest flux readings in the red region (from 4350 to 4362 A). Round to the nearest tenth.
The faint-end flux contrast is -0.1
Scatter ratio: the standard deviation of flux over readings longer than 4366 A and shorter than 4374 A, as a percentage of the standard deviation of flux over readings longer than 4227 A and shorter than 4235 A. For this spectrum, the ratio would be 212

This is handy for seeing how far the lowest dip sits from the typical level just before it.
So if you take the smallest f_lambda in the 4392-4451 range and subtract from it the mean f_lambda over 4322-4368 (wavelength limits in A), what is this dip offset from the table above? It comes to 0.62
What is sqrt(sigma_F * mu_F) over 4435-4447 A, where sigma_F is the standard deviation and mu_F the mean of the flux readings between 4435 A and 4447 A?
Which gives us 1.6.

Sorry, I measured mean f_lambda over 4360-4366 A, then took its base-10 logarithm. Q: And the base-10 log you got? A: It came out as 0.833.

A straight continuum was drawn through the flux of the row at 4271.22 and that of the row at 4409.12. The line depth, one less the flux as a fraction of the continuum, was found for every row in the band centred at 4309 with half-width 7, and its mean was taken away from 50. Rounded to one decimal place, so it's 49.9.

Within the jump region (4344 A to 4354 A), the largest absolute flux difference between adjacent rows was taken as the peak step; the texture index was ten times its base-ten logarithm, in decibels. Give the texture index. 2.8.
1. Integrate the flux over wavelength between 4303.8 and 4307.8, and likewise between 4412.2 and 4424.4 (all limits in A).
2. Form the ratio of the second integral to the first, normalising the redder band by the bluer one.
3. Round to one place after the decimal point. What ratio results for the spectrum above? 3.2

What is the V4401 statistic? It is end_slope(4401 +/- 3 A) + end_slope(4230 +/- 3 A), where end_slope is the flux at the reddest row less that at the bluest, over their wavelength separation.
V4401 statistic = -0.21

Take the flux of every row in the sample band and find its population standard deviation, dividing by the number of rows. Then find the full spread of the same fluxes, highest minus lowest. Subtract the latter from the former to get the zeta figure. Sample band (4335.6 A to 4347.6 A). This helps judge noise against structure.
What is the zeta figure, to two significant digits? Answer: -1.6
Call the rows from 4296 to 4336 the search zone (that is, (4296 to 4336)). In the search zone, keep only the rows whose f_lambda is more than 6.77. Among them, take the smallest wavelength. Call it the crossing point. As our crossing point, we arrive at 4298.85 A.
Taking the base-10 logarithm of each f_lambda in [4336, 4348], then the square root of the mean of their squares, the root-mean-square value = 0.601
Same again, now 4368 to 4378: 0.849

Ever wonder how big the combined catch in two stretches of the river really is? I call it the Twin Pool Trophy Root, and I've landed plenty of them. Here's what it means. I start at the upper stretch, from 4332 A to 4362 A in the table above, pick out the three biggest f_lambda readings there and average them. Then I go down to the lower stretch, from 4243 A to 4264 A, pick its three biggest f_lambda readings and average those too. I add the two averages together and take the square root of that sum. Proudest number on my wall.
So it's 3.85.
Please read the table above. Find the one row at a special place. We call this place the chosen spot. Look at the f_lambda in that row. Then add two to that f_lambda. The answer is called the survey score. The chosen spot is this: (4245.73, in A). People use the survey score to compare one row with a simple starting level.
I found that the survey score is 9.3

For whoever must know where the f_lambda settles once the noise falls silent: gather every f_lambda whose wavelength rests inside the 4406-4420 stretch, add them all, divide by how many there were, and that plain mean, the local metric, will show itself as 6.98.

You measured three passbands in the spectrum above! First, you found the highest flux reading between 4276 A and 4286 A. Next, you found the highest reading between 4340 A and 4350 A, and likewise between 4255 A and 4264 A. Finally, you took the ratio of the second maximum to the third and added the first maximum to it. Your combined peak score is 8.2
